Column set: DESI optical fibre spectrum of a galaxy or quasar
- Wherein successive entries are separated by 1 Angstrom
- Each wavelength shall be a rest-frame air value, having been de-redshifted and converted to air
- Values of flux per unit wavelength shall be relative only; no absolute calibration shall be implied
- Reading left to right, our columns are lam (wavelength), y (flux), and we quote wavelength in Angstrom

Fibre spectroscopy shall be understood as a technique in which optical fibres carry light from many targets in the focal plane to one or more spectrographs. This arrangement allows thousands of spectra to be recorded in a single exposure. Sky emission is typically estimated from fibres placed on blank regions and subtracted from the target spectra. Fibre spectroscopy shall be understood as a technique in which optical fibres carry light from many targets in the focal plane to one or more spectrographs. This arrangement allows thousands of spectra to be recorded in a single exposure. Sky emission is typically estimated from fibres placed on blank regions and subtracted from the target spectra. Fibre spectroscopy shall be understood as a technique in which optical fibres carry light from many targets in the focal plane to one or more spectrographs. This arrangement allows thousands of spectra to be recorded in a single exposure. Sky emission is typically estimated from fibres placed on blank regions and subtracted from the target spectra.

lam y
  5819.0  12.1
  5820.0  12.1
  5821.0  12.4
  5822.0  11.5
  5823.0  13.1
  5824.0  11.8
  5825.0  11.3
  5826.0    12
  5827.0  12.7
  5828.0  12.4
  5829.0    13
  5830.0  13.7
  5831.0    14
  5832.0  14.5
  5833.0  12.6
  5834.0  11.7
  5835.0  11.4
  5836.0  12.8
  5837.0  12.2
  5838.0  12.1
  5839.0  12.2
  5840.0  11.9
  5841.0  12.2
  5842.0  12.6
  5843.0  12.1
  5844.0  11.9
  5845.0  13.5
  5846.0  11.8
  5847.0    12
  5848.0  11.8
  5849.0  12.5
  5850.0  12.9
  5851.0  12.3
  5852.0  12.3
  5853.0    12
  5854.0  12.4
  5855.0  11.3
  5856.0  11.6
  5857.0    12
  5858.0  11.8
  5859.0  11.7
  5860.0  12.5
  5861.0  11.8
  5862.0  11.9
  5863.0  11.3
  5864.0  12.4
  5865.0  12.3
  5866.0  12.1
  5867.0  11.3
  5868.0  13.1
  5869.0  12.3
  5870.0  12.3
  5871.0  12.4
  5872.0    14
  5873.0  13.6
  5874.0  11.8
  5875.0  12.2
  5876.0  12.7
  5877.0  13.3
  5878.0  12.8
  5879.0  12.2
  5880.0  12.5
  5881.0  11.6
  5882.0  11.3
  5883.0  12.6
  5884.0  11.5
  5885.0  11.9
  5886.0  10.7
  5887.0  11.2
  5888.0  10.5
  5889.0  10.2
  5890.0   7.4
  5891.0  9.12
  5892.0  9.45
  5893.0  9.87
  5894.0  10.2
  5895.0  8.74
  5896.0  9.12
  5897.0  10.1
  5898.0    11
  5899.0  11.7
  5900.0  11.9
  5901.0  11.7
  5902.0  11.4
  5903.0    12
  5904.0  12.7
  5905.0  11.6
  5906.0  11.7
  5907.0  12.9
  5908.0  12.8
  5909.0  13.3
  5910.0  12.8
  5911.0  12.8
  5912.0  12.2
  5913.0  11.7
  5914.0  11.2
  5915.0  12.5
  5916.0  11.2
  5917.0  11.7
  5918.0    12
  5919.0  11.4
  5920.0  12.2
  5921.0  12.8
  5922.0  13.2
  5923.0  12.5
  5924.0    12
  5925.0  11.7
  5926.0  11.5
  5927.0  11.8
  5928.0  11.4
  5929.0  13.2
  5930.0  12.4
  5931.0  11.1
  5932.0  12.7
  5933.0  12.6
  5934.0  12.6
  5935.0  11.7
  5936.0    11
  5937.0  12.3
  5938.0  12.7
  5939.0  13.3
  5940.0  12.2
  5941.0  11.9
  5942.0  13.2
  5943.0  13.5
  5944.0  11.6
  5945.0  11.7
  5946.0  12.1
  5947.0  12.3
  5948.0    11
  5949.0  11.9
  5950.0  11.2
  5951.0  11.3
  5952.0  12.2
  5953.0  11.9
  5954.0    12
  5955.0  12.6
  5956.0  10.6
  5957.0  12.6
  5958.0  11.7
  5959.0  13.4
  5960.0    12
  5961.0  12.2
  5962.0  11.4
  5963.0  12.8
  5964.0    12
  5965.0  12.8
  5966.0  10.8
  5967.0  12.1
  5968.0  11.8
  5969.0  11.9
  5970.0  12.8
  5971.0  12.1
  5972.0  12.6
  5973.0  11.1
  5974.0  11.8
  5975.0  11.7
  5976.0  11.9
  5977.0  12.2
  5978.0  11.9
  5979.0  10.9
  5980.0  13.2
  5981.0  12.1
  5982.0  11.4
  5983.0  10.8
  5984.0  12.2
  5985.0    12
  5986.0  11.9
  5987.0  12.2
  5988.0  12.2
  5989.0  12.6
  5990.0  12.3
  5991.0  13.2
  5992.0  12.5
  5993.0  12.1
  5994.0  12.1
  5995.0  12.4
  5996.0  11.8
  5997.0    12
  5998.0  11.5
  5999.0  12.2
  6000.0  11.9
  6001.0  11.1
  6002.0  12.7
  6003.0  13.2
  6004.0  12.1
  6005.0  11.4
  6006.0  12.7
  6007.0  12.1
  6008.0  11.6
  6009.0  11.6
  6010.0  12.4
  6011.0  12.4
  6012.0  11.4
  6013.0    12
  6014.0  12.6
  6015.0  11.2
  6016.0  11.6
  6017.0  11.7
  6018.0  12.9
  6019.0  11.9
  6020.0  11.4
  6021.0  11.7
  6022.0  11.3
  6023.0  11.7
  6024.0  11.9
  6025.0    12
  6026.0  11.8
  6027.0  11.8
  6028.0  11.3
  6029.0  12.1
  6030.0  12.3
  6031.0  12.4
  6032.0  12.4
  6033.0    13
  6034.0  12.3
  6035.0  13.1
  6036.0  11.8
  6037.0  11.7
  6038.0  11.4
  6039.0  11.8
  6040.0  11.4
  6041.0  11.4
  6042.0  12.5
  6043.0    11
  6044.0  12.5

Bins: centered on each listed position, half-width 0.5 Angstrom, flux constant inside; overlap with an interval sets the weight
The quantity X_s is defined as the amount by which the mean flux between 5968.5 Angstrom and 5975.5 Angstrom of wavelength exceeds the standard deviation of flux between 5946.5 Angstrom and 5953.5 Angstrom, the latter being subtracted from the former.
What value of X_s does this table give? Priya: 11.5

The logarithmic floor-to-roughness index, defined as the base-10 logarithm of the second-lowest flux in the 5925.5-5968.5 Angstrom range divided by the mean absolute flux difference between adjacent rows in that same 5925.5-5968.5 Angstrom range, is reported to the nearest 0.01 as 1.10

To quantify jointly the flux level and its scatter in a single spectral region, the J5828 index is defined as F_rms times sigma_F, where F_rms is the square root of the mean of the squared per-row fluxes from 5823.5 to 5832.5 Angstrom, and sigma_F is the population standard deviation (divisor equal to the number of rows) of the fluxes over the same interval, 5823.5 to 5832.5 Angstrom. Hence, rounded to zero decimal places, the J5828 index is 13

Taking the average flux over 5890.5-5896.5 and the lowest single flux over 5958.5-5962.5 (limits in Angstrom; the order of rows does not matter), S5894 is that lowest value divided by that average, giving 1.21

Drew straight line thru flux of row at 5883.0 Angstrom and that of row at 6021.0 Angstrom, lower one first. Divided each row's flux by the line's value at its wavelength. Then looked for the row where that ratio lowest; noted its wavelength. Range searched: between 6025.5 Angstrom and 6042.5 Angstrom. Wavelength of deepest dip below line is 6028.0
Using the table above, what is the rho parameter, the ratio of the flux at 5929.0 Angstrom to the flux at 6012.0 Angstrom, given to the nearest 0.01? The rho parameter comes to 1.16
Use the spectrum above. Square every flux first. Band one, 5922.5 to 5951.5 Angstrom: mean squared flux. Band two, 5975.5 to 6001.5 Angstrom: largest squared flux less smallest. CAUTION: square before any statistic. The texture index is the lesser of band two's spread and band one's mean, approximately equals 58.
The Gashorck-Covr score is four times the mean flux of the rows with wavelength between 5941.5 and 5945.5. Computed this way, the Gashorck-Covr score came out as 50.0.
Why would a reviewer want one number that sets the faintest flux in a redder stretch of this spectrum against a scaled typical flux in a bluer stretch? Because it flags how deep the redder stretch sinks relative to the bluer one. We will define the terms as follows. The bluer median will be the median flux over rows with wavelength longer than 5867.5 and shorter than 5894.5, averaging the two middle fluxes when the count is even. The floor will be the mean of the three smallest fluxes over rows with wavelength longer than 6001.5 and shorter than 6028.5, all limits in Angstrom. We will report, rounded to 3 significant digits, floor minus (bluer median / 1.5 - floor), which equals 14.6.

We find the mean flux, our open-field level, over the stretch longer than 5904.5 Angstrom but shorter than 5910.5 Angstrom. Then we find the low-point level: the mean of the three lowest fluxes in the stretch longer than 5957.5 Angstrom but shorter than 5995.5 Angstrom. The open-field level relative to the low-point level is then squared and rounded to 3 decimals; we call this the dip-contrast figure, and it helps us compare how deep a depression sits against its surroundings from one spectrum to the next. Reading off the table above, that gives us 1.335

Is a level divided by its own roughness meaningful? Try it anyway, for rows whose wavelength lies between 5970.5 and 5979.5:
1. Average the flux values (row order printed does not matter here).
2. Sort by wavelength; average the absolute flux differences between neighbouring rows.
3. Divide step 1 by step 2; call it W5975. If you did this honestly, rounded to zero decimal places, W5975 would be 21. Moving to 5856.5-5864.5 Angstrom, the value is 23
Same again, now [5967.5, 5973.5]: 16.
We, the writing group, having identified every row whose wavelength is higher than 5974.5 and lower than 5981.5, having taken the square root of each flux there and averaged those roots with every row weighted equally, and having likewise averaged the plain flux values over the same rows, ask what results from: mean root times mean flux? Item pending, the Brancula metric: 41.5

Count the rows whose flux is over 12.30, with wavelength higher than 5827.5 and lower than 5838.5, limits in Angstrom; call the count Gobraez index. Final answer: 7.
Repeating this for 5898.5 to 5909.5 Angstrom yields 4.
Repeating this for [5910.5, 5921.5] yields 3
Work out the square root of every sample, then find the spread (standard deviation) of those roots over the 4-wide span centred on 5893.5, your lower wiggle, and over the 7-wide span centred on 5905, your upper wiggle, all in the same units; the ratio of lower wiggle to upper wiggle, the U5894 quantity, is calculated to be 1.1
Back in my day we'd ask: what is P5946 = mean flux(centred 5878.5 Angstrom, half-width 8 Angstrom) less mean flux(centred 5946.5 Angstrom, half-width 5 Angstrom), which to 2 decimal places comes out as 0.34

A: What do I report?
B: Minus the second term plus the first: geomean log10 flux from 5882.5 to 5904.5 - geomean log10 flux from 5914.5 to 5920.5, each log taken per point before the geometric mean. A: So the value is -0.049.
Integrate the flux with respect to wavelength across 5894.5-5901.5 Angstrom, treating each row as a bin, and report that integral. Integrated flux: 74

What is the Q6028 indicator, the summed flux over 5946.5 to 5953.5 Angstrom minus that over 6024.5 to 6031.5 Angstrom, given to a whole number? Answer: -2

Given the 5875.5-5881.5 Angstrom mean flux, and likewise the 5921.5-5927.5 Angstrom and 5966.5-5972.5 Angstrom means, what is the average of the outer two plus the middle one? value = 24.5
